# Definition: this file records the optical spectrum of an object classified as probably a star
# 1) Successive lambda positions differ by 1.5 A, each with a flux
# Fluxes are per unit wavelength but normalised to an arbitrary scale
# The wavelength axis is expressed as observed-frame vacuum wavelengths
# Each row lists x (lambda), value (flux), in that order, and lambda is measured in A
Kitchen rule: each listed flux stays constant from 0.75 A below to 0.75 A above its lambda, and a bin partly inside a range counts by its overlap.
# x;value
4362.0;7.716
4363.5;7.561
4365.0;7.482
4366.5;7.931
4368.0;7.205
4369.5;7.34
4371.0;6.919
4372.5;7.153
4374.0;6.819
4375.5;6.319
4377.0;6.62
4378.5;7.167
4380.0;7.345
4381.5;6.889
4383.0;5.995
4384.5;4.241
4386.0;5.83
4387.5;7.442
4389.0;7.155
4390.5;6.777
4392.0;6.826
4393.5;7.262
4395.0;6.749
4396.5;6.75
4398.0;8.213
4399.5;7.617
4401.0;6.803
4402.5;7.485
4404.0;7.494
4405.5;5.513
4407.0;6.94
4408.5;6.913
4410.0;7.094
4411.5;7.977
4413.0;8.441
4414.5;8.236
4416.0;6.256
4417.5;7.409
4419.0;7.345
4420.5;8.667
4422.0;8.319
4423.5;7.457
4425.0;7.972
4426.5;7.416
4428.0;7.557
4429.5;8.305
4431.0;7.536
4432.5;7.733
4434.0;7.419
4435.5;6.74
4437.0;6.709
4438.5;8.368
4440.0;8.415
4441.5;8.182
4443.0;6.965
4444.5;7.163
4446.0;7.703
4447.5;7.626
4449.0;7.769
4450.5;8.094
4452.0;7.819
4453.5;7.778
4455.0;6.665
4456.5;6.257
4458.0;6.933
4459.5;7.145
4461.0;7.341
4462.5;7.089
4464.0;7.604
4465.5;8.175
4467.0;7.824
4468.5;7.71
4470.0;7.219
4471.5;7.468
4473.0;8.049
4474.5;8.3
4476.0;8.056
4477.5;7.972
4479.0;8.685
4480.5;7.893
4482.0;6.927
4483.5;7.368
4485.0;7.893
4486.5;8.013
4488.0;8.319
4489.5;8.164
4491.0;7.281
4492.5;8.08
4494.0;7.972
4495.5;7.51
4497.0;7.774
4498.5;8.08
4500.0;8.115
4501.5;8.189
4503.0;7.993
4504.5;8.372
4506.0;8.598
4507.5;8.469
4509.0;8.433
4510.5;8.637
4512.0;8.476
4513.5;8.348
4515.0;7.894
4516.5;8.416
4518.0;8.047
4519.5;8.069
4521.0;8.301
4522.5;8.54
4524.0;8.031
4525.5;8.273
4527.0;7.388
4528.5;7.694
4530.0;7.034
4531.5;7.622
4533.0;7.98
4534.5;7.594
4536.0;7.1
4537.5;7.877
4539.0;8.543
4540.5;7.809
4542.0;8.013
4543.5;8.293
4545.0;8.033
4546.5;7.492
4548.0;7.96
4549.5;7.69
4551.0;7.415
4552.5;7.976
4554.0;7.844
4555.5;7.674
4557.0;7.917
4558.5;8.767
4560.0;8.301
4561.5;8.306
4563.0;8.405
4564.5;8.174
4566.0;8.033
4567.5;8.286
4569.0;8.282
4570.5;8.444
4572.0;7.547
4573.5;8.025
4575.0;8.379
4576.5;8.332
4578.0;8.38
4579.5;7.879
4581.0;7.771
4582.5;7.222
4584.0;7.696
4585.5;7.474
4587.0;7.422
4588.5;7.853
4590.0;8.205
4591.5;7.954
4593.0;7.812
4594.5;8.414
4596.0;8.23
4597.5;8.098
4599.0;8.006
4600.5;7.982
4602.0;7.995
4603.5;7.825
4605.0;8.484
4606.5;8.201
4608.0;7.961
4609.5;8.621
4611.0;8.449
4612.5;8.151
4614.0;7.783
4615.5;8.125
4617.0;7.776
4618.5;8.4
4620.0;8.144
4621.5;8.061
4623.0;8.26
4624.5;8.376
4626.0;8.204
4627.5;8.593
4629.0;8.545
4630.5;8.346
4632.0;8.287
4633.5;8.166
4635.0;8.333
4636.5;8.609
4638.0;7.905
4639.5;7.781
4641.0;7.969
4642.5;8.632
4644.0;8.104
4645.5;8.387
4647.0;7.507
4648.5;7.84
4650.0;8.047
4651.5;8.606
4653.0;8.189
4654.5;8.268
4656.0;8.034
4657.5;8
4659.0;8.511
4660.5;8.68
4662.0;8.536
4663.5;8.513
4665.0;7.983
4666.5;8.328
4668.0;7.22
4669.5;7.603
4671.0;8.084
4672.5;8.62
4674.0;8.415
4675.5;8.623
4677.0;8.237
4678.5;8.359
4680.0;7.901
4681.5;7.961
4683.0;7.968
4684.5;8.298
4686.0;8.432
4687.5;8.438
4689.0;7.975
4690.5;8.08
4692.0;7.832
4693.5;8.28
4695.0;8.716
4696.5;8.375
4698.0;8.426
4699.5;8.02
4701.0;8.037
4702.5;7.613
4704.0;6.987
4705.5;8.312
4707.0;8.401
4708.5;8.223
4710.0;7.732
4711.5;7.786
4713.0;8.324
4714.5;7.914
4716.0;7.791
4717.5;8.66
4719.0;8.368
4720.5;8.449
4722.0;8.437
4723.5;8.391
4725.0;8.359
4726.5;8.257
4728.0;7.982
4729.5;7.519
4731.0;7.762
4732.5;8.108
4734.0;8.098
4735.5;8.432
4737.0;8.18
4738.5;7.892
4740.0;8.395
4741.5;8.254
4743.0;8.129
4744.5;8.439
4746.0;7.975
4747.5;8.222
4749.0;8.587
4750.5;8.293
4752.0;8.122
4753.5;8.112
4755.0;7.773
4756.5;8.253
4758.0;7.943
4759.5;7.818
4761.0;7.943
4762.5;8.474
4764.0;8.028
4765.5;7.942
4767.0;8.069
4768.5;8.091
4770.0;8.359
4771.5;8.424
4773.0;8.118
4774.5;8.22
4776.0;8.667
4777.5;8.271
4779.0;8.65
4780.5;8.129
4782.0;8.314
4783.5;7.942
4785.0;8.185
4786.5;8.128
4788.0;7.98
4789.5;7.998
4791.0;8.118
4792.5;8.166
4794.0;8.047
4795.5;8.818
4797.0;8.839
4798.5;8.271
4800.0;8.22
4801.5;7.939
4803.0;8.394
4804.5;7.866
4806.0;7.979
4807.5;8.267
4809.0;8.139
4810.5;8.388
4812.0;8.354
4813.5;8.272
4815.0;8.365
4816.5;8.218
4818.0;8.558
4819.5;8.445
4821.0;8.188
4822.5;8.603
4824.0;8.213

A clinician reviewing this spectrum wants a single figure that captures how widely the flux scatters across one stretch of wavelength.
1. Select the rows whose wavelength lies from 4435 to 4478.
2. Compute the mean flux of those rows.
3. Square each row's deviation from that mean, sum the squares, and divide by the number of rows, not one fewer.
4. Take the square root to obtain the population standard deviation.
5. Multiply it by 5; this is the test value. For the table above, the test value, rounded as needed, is 2.83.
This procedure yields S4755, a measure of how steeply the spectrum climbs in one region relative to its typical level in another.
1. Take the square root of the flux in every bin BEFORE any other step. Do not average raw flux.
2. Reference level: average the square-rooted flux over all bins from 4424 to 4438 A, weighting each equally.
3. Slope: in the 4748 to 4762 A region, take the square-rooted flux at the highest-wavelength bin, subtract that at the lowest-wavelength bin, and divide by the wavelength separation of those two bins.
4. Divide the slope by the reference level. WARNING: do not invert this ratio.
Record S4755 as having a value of -0.0034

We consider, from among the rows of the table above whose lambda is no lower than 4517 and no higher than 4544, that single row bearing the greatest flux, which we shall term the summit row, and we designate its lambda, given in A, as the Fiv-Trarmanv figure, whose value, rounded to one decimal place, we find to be 4539.0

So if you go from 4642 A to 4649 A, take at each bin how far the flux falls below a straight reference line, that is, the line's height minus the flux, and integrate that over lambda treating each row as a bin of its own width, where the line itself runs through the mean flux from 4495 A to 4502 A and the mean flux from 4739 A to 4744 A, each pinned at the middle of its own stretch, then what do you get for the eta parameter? 0.3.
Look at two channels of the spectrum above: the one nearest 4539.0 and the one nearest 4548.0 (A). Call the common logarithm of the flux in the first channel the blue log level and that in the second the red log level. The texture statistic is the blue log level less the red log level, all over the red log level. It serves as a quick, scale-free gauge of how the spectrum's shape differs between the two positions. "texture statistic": 0.034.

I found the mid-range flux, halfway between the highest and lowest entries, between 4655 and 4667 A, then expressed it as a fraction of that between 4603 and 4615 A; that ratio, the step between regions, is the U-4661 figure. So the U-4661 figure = 1.02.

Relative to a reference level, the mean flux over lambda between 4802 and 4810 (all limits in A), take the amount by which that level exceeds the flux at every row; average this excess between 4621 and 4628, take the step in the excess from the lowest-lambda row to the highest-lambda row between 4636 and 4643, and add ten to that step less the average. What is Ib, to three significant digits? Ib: 10.1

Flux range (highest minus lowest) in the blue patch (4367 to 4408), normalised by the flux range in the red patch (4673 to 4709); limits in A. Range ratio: 2.3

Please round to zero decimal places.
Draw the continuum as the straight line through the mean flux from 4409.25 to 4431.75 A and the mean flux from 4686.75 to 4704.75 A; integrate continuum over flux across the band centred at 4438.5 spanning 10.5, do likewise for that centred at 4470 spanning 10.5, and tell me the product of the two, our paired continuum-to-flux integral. 114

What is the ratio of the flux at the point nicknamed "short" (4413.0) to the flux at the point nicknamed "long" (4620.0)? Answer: 1.036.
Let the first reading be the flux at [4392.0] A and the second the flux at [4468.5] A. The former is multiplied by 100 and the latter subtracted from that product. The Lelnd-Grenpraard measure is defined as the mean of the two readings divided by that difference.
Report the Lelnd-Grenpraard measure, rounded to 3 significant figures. 0.0108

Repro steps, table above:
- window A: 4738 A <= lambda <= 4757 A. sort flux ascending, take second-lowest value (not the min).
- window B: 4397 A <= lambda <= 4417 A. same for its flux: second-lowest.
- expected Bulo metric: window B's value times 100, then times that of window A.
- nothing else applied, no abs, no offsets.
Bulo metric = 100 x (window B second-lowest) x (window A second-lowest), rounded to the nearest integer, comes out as 4937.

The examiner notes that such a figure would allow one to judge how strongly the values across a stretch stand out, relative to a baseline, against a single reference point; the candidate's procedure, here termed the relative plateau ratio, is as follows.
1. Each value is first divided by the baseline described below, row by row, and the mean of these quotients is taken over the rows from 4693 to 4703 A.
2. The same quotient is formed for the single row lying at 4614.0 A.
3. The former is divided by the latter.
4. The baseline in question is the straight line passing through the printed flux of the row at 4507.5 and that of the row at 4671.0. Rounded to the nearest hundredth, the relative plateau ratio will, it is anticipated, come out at 1.08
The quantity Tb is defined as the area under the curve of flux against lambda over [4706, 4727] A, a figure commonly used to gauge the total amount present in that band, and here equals 173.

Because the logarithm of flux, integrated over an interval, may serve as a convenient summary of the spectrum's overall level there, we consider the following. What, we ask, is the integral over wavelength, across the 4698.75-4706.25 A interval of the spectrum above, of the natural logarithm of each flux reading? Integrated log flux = 15.4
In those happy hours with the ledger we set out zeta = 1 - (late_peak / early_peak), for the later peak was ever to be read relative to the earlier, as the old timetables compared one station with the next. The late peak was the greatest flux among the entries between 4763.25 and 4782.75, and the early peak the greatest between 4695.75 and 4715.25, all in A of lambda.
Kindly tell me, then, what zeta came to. -0.029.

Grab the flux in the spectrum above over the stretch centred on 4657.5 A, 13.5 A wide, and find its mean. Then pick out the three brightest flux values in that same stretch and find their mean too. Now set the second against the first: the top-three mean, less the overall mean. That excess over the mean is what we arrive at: 0.24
